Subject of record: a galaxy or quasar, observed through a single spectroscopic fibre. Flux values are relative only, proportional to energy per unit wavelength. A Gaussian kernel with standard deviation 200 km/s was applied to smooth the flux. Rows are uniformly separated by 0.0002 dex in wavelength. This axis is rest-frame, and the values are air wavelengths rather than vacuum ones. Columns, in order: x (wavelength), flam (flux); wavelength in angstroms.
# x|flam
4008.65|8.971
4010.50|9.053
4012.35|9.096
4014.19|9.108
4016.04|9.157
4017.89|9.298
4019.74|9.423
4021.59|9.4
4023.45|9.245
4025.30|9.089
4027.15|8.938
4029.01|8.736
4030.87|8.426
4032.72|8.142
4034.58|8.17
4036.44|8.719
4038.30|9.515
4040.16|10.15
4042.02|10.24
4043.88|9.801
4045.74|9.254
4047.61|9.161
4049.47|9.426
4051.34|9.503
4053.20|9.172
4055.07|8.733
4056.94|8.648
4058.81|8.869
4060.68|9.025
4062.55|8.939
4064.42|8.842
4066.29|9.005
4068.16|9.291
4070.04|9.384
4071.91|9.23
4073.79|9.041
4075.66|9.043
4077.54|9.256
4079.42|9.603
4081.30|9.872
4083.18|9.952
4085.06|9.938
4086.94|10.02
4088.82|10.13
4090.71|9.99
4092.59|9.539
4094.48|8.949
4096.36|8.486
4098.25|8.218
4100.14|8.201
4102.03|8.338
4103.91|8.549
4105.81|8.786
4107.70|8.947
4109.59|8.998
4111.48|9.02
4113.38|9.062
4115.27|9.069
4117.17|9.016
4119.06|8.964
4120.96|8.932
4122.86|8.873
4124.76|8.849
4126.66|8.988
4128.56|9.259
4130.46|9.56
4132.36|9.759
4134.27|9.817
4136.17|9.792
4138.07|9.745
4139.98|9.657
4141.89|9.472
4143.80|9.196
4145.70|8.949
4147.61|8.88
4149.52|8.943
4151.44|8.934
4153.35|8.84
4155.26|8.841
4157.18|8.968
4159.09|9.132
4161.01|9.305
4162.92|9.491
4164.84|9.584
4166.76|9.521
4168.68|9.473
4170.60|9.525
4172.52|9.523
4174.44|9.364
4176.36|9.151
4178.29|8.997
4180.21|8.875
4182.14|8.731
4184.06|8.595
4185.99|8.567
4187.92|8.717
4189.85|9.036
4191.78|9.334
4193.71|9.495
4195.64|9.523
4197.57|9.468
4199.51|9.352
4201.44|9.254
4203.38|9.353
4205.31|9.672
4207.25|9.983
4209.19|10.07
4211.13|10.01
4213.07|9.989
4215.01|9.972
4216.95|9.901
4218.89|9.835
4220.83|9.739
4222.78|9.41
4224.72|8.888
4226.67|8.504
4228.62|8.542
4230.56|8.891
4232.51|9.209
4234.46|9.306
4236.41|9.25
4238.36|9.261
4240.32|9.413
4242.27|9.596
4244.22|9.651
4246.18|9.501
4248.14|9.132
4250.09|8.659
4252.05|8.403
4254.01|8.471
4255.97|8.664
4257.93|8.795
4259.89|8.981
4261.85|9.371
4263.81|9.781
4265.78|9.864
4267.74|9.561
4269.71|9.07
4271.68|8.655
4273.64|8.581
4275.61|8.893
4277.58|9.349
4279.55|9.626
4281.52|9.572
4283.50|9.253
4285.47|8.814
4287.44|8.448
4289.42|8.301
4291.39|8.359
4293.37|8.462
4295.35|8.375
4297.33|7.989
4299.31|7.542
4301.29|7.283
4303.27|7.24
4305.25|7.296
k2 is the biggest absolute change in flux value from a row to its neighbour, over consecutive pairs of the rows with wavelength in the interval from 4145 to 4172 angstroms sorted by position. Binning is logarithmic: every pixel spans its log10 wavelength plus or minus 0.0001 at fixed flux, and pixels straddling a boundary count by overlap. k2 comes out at 0.19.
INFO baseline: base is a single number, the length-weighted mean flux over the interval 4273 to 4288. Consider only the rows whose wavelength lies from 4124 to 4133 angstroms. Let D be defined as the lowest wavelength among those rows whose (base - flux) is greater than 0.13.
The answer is 4124.76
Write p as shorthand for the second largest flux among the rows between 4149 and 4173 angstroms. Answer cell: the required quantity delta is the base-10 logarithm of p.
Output 0.98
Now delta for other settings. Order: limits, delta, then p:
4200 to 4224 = 1.00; 10.01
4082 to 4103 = 1.00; 10.02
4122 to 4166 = 0.99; 9.792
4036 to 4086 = 1.01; 10.15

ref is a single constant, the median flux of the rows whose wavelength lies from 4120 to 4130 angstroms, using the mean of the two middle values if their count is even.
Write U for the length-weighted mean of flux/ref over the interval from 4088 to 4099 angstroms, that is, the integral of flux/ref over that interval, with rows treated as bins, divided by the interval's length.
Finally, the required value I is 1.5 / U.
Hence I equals 1.45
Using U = 1.03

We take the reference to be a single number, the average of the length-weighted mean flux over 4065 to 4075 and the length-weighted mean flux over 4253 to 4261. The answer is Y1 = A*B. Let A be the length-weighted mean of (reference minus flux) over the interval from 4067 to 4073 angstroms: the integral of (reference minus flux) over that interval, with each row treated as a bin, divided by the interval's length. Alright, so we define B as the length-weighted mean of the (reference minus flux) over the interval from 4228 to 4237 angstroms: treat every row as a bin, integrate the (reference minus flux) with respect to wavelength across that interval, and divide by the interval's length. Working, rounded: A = -0.32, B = -0.09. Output 0.03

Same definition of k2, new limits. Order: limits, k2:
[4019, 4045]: 0.80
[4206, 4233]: 0.52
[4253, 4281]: 0.49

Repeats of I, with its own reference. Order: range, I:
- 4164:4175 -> 1.41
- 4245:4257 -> 1.52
